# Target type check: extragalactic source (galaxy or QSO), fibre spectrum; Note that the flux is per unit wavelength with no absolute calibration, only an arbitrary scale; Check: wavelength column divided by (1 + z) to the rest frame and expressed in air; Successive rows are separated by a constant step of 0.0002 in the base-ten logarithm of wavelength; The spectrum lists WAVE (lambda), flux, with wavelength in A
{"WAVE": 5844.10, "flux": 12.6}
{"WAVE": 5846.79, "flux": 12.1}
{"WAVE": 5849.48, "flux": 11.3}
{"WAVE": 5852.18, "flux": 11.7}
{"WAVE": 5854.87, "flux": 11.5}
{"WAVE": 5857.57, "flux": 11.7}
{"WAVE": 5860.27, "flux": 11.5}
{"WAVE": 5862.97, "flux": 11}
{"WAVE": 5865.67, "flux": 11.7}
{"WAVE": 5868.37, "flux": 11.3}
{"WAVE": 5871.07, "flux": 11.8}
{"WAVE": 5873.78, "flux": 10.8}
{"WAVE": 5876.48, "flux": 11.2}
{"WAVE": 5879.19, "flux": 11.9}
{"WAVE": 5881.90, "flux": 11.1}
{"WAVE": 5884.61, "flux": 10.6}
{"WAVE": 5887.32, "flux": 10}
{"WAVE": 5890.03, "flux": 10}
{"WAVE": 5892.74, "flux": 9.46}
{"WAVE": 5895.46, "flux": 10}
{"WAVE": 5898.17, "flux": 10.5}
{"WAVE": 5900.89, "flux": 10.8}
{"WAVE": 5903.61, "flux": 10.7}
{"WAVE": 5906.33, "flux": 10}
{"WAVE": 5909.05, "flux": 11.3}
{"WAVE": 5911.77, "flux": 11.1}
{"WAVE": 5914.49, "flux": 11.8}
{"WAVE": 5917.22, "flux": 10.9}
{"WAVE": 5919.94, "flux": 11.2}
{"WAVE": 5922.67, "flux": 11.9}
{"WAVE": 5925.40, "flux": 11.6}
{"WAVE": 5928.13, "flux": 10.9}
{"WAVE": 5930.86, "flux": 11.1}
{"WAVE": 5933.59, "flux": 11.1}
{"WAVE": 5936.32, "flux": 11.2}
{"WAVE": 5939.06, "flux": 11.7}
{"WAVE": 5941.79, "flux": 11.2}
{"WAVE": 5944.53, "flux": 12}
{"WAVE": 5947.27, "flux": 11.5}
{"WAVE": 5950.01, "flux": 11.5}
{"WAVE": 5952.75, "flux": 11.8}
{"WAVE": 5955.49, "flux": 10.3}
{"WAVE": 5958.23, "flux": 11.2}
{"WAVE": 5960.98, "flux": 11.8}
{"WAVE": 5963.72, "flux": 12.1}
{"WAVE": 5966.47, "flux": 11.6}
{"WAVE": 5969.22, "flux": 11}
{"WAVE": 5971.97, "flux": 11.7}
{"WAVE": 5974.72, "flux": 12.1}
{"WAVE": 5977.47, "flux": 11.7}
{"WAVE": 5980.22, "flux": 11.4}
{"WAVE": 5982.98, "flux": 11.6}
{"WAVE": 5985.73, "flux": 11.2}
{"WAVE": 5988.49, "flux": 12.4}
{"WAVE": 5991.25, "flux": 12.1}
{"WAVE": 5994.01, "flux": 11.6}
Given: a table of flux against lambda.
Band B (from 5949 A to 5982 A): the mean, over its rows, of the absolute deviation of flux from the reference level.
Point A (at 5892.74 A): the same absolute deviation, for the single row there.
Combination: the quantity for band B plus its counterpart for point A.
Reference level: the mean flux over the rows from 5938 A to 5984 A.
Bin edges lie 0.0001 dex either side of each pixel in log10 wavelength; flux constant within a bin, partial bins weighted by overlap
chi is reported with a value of 2.4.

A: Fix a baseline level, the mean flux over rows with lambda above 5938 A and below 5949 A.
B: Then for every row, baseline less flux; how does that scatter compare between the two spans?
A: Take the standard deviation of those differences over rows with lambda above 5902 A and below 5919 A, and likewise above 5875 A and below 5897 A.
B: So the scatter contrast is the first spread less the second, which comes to -0.21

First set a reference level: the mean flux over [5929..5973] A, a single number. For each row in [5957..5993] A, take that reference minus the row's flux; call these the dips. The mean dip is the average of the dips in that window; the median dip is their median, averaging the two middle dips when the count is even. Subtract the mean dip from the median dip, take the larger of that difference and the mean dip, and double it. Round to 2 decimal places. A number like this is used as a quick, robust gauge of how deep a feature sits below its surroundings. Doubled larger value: -0.03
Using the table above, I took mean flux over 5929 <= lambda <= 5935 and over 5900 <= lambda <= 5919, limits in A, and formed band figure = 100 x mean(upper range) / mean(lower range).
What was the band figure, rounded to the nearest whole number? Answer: 101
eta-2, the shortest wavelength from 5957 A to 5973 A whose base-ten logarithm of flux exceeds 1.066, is 5960.98 A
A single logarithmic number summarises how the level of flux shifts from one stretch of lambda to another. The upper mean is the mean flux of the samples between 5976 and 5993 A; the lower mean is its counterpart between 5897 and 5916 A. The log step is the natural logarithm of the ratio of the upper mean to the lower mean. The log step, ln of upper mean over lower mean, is 0.075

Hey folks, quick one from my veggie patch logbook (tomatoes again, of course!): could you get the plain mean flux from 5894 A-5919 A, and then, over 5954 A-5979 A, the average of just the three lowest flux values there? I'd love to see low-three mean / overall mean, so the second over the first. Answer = 1.00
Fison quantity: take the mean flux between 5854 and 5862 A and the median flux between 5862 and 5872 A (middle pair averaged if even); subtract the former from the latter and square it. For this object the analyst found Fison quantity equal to 0.0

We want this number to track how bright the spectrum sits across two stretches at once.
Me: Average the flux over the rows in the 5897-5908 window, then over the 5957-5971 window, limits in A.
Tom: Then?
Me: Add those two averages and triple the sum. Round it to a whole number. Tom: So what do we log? 66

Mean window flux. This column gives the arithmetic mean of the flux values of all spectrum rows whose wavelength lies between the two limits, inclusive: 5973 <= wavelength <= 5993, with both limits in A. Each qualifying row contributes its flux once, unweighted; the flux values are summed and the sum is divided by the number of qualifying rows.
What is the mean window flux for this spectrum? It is 11.8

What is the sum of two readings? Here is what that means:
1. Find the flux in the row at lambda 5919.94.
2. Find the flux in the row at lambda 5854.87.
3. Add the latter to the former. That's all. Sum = 22.7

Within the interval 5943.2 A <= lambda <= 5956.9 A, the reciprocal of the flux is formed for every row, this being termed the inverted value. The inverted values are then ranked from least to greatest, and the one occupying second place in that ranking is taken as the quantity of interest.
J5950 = 0.0847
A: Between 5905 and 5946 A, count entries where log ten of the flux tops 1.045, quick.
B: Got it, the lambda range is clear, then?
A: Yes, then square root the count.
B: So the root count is 3.5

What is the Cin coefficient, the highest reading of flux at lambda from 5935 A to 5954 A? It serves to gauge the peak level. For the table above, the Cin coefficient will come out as 12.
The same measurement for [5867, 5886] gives 11.9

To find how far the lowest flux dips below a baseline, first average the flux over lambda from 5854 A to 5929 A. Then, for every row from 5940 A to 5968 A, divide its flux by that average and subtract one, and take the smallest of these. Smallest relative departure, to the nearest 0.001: -0.064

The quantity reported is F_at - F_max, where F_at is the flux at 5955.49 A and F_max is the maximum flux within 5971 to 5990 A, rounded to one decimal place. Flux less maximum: -2.1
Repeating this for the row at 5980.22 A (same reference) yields -1.0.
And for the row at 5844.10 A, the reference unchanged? 0.2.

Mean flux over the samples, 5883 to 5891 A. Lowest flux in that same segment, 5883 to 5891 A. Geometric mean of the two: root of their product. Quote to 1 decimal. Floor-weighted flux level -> 10.1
